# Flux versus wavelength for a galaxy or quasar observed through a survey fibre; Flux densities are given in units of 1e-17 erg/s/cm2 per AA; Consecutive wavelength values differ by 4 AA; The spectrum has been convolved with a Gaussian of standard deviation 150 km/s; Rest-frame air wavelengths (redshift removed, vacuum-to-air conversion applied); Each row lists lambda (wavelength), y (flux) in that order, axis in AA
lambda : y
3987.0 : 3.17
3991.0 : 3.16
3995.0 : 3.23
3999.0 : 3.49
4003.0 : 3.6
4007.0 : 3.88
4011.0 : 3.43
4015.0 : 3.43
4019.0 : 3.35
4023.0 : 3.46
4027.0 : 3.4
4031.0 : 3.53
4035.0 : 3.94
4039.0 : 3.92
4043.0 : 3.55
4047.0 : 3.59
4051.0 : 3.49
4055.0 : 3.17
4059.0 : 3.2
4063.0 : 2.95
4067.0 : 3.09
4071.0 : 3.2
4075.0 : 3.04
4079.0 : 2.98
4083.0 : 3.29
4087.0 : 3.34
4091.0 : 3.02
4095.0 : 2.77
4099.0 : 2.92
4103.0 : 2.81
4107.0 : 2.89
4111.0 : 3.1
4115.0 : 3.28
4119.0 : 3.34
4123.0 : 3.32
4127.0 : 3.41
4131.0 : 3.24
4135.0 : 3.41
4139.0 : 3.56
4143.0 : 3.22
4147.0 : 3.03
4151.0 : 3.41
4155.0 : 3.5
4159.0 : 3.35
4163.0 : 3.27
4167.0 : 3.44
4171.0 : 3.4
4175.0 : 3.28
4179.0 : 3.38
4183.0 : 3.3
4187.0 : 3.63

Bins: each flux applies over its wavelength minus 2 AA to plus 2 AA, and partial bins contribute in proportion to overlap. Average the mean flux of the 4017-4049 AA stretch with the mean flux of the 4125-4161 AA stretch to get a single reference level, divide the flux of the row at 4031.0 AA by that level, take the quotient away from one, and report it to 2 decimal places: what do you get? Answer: -0.02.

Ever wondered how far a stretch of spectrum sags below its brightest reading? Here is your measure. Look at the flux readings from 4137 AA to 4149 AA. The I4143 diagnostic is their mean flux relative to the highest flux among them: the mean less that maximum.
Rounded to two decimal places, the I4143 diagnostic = -0.29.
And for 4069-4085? -0.16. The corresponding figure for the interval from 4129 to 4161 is -0.22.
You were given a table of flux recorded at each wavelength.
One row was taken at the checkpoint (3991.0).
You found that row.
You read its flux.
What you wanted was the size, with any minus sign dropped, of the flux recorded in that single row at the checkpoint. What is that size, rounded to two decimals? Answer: 3.16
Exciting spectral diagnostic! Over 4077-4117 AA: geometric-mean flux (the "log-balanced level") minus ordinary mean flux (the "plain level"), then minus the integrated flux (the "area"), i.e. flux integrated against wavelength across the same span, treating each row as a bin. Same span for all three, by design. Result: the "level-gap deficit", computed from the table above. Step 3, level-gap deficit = -122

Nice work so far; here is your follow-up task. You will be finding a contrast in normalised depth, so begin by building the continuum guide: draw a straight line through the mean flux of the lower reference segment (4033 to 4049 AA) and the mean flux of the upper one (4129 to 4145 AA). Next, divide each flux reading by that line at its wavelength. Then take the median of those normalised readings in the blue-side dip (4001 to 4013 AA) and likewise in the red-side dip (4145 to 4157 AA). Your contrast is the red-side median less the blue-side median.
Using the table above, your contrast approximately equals 0.11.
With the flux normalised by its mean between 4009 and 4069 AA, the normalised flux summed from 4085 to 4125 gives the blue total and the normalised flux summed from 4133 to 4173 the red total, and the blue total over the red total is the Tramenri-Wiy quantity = 0.92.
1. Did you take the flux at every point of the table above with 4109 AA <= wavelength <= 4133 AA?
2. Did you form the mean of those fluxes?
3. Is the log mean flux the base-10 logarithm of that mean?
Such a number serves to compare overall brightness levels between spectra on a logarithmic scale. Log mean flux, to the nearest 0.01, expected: 0.52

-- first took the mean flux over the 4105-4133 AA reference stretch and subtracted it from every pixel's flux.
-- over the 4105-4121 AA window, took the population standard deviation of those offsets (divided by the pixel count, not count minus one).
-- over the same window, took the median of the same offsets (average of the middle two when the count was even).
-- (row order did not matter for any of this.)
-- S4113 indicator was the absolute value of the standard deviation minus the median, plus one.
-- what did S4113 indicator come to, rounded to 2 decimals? 1.21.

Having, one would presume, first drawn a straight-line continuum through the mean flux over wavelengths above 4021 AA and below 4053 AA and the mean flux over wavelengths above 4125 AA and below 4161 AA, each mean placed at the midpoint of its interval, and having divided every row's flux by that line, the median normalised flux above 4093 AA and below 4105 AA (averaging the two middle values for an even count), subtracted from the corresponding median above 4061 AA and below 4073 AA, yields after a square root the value 0.24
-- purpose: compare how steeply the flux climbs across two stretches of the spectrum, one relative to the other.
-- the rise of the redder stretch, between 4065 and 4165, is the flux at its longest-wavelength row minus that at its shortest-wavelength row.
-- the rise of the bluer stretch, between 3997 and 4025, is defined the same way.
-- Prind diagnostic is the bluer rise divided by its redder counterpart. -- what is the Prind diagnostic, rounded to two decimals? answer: -0.17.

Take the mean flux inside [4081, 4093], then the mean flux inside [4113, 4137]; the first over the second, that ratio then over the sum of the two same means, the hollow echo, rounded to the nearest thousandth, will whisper 0.147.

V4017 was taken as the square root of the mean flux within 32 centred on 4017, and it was 1.87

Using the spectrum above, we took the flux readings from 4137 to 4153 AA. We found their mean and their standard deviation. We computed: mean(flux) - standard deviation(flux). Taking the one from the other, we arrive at 3.1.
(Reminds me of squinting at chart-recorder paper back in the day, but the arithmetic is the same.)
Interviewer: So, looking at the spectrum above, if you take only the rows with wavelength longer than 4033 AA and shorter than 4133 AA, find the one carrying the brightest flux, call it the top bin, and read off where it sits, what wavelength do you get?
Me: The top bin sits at 4035.0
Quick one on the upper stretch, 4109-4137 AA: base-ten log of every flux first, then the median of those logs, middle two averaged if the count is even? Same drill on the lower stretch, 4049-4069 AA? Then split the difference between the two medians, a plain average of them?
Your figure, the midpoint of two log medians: 0.511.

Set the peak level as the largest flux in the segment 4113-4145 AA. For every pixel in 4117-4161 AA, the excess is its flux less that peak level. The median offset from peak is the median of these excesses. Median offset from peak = -0.21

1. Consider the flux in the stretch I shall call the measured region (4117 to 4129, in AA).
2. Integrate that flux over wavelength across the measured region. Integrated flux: 40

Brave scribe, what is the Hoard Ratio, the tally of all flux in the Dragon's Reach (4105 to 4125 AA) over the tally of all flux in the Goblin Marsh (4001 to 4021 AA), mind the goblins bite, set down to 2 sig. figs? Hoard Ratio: 0.90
